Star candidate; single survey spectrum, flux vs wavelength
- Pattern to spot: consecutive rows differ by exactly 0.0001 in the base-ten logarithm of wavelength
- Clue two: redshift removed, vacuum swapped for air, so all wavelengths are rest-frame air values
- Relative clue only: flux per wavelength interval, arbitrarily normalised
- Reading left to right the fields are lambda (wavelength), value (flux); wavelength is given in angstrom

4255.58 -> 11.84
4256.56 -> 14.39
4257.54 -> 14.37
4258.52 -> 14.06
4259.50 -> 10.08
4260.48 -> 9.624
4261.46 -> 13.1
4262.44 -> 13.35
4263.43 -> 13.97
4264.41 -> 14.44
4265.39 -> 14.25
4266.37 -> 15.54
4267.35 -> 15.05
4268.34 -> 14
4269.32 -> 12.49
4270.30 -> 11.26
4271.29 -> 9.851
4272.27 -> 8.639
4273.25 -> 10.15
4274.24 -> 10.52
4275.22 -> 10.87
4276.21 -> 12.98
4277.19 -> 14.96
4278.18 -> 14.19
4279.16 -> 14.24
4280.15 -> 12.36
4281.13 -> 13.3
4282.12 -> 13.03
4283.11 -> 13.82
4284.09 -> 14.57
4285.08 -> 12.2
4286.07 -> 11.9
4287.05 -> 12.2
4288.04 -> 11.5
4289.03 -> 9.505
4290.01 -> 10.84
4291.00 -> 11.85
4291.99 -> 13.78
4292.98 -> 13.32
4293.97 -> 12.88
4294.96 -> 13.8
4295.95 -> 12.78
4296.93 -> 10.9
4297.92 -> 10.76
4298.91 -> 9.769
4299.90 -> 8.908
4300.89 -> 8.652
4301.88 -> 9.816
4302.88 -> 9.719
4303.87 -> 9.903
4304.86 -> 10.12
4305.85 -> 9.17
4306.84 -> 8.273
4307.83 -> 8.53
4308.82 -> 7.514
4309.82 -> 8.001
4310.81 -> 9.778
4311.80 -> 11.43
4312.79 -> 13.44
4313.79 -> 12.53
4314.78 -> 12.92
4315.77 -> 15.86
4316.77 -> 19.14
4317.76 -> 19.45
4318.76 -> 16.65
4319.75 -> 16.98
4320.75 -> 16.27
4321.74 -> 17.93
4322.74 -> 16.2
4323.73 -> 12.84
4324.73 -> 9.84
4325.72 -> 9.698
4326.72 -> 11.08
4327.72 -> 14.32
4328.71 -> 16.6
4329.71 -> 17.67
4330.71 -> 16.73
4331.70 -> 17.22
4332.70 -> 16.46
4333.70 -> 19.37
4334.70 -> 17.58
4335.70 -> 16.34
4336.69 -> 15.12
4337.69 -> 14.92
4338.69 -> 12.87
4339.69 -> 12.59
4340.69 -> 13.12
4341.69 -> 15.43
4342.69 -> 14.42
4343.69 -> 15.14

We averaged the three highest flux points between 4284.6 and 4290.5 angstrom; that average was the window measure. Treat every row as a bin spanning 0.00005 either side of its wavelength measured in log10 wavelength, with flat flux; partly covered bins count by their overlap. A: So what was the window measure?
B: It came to 12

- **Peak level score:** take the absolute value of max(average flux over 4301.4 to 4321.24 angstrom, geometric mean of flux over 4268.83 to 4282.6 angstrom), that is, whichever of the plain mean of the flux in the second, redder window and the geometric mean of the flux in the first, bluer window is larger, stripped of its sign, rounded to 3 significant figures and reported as 12.3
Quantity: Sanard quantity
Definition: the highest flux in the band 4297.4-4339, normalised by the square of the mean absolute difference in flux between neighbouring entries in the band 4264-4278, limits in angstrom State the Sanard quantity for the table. 15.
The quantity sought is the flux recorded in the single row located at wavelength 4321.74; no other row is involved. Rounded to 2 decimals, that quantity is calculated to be 17.93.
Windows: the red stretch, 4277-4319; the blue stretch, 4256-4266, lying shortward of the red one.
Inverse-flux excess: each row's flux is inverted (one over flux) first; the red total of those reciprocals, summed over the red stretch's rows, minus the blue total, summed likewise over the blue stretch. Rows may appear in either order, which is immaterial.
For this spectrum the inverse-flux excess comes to 3.0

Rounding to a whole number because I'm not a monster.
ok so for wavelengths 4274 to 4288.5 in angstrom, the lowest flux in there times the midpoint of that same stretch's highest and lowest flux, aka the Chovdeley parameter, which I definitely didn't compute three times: 134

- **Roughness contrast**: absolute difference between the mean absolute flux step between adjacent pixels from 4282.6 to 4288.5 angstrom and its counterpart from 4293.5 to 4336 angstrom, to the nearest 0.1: 0.4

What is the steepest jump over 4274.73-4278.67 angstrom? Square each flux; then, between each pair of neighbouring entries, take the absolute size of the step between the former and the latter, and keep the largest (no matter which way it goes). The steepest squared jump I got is 55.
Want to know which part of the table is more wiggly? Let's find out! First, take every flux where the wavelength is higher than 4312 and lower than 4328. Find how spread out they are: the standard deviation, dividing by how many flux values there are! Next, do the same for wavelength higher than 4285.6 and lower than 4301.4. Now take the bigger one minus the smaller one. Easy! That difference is 1.4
